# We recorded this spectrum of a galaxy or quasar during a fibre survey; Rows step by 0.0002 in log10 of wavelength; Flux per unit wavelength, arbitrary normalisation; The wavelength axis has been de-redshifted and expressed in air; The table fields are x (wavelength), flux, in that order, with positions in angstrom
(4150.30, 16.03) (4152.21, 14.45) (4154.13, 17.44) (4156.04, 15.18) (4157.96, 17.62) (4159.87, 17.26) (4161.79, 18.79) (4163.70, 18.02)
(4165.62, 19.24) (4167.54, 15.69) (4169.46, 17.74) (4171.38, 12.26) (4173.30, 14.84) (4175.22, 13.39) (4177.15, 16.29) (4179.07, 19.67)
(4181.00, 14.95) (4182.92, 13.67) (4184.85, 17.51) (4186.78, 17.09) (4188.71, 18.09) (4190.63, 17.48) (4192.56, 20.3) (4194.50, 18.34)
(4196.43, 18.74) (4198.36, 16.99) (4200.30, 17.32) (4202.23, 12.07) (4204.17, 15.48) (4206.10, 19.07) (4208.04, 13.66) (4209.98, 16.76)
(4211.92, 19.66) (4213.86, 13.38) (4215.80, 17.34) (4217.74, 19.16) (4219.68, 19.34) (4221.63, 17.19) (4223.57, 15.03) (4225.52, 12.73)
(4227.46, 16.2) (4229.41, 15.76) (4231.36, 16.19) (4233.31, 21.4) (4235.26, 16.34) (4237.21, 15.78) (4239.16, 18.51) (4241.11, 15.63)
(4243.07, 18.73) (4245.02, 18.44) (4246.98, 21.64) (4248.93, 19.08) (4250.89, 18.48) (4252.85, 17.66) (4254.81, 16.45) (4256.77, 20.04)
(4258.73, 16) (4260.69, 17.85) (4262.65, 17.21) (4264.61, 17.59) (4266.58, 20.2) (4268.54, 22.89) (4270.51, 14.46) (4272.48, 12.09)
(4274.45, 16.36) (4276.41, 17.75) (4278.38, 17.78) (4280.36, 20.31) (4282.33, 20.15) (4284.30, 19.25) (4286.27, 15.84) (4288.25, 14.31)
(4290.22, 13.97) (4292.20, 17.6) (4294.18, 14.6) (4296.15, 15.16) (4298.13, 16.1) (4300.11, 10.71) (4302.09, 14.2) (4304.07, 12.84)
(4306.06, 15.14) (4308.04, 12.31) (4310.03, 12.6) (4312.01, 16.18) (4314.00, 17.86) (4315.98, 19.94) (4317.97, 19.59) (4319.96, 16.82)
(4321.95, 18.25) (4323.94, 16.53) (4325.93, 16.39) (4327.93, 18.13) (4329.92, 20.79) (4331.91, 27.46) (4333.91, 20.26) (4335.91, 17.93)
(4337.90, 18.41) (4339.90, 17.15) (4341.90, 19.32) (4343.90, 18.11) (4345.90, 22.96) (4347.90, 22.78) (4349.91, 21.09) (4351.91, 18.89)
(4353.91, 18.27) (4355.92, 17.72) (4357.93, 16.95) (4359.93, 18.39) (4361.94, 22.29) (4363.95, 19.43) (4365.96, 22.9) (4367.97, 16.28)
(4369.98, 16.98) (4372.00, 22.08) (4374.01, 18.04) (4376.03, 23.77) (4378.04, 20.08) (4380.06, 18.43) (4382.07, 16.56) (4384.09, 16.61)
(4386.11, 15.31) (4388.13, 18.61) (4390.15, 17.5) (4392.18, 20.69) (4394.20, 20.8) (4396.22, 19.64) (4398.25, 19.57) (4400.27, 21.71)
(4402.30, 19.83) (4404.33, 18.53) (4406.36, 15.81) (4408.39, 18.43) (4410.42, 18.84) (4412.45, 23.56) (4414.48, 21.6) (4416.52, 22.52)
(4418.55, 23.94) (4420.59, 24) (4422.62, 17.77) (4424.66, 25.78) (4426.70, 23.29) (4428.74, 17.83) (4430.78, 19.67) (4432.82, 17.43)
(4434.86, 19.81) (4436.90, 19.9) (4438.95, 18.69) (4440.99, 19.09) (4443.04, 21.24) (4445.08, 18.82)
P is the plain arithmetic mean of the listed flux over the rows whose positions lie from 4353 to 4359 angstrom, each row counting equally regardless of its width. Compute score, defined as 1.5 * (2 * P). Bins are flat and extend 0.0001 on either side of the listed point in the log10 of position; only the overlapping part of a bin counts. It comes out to 53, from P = 18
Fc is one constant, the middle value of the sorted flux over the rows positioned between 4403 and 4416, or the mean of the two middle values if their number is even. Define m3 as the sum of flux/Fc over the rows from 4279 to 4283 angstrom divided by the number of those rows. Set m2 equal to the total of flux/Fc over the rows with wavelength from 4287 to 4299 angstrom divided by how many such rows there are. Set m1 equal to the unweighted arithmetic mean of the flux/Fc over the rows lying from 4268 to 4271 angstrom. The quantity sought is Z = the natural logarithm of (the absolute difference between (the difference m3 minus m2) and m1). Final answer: -0.31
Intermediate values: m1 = 0.999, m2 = 0.82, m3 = 1.08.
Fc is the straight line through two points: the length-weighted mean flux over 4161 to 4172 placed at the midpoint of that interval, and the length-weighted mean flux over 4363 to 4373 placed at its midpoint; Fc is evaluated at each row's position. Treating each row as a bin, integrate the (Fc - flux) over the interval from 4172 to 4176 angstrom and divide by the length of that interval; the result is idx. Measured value 3.2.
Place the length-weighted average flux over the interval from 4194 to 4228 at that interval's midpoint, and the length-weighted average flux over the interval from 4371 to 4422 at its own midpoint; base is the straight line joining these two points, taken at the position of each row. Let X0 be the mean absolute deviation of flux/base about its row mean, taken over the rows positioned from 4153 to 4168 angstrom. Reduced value 0.065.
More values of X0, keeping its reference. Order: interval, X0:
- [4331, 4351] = 0.126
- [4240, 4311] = 0.142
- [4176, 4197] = 0.085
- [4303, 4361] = 0.111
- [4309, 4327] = 0.086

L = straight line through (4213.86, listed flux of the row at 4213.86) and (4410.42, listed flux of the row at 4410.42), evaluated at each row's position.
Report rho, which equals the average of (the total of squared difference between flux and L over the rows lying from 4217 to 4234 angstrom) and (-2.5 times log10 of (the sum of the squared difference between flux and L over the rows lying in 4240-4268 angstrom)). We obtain 73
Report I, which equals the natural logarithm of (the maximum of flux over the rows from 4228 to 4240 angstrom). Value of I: 3.06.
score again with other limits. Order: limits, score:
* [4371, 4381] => 61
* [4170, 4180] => 46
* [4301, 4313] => 42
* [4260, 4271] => 55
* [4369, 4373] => 59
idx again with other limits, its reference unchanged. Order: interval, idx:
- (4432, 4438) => 1.2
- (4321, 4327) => 1.9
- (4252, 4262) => 0.6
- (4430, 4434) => 1.8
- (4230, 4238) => 0.5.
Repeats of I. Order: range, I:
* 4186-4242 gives 3.06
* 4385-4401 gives 3.08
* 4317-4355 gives 3.31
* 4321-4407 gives 3.31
